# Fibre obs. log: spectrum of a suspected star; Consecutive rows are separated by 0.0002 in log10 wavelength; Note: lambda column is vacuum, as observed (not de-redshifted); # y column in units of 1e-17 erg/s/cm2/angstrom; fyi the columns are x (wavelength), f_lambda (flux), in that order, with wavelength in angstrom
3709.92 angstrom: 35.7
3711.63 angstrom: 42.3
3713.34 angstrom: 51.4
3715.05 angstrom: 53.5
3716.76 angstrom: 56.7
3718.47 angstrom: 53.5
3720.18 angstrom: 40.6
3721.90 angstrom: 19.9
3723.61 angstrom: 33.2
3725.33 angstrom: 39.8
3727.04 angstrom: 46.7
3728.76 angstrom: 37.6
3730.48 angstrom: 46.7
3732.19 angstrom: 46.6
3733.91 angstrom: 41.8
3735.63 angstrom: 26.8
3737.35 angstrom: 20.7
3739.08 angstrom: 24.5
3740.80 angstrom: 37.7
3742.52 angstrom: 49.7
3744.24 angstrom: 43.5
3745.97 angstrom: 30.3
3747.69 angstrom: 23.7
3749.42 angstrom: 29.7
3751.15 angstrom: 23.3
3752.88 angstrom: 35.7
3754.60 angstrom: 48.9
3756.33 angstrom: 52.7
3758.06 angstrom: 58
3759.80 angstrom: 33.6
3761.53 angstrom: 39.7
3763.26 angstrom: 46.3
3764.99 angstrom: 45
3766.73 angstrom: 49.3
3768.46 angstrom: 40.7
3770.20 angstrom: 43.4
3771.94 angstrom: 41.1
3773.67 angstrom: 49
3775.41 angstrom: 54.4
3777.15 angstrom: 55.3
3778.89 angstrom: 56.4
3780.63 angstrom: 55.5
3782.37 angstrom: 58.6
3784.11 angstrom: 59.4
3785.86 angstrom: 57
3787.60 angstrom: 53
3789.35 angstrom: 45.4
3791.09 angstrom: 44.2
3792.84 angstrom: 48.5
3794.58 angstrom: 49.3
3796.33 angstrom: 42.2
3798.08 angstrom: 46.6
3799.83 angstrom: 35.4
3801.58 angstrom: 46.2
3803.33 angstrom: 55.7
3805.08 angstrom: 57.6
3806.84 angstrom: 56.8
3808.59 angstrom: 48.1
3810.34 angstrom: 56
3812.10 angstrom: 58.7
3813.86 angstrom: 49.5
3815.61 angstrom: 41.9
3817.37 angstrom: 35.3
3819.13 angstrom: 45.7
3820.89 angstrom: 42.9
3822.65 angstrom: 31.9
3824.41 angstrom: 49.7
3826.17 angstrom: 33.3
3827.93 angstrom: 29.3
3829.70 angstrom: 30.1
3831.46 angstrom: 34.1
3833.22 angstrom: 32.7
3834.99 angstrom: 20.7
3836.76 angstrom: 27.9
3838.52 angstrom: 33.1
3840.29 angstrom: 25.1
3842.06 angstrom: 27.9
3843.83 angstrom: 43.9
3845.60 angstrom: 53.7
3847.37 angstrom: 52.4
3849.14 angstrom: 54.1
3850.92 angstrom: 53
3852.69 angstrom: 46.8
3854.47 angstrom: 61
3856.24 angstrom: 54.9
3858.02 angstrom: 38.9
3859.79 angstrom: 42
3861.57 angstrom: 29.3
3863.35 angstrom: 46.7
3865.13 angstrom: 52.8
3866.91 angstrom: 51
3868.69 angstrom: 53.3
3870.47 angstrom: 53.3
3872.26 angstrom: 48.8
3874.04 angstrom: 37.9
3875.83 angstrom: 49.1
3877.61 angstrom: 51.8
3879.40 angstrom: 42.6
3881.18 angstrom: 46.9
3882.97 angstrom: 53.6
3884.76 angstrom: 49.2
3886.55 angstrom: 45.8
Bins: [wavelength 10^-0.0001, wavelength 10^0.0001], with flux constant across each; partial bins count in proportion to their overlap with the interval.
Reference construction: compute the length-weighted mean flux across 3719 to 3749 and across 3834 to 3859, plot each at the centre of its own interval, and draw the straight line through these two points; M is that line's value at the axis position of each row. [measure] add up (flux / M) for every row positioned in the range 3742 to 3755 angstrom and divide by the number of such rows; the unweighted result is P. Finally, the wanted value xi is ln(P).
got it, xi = 0.0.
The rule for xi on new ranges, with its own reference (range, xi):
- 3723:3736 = 0.1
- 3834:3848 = -0.2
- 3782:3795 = 0.3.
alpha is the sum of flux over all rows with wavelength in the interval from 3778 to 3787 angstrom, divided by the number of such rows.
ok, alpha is 57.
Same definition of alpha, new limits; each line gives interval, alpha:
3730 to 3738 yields 37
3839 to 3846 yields 38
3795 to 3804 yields 45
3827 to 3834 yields 32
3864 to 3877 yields 49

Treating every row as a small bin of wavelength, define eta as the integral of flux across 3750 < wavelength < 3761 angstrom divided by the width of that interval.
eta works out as 42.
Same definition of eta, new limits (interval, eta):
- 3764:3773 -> 44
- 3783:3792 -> 52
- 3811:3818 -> 47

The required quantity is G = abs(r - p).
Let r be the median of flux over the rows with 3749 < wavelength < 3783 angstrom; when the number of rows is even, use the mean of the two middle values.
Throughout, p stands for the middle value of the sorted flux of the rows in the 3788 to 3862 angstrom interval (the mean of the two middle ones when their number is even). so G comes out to 2.8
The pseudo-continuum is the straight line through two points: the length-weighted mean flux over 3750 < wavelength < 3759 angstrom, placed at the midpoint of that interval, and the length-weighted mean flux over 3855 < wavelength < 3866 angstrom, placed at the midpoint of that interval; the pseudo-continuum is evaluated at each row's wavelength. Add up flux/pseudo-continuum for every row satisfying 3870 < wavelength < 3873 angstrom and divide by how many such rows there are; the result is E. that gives 1.14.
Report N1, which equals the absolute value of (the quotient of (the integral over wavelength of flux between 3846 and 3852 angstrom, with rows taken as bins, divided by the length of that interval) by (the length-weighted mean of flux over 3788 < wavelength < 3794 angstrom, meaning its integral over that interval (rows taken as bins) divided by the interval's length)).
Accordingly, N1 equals 1.13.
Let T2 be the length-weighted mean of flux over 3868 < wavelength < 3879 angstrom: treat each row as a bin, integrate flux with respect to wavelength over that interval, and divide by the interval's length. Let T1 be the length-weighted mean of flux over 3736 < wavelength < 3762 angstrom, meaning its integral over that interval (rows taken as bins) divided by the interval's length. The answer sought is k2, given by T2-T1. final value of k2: 12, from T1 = 37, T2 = 48.6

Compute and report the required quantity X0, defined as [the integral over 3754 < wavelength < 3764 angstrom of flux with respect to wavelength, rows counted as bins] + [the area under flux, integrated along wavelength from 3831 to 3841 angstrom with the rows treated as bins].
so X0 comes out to 752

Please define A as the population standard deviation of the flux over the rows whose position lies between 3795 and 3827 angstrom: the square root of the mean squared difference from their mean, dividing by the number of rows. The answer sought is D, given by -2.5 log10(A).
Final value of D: -2.3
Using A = 8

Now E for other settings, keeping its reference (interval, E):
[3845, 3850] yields 1.20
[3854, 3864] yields 1.02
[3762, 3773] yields 1.02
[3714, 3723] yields 1.05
